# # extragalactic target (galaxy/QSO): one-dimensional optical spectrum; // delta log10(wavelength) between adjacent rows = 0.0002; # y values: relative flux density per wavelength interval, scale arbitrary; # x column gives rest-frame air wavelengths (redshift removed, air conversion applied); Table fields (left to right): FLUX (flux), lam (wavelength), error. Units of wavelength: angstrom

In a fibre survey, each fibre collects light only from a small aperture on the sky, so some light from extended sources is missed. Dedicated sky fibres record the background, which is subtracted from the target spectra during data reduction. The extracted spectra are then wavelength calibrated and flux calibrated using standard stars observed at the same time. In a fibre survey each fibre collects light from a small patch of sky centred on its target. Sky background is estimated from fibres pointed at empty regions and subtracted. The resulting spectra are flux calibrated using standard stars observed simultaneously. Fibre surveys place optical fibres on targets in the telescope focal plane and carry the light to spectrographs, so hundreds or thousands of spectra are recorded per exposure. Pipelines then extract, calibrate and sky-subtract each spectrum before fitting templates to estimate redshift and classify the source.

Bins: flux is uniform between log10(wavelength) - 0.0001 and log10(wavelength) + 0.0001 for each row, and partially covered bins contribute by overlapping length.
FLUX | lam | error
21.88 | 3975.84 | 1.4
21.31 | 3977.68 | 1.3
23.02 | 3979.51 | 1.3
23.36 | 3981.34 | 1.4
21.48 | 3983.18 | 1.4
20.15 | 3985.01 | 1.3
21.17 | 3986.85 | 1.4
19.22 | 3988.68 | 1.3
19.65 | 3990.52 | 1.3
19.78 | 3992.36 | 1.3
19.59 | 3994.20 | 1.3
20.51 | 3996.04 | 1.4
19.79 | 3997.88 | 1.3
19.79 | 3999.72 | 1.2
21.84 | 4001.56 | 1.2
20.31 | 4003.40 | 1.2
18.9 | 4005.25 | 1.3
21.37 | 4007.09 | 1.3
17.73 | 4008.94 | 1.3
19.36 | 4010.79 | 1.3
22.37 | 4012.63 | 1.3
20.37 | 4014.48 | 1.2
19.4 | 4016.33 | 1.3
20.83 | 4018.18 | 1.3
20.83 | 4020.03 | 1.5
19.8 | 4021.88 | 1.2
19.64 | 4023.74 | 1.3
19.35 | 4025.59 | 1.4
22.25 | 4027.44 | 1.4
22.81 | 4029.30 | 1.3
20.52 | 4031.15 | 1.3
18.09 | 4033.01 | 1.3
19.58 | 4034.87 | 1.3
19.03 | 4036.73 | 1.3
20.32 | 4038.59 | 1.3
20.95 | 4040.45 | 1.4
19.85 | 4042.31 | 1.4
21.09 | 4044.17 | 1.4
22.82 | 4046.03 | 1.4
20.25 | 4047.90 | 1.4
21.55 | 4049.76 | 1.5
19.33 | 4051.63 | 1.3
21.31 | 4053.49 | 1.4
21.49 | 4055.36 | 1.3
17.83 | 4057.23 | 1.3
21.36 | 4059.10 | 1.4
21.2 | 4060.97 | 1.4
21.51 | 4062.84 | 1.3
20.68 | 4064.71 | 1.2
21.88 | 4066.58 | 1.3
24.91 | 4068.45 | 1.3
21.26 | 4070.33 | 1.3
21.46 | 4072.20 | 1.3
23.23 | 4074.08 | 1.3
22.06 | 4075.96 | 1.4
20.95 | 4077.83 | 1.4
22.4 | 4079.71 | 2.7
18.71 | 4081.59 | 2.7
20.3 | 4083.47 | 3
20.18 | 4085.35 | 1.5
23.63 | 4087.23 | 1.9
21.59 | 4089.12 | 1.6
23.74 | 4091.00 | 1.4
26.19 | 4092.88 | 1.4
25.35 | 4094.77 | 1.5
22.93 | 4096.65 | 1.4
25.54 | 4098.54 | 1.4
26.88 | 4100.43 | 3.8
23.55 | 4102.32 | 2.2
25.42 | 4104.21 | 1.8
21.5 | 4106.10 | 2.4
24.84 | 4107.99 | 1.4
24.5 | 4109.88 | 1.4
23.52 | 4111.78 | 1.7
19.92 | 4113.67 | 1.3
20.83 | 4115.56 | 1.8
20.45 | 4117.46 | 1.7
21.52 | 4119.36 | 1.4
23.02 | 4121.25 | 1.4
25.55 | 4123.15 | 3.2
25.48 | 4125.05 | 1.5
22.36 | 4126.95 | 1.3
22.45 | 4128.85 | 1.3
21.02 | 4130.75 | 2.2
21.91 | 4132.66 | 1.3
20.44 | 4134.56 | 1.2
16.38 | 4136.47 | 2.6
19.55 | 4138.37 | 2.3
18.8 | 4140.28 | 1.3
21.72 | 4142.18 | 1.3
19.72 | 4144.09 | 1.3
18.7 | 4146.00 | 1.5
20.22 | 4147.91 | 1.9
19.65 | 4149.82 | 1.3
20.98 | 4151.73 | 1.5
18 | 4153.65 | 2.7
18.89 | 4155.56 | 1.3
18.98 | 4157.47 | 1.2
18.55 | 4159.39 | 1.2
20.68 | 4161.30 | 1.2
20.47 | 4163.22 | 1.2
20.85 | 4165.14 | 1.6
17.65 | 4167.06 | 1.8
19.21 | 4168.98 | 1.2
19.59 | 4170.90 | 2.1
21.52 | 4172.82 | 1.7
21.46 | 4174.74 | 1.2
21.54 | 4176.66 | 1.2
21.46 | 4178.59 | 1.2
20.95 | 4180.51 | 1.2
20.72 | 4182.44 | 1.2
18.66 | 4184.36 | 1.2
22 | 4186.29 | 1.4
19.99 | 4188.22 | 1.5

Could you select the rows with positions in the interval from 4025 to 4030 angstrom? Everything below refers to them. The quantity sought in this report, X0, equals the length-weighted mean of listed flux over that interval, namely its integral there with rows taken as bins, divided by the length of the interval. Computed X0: 21.5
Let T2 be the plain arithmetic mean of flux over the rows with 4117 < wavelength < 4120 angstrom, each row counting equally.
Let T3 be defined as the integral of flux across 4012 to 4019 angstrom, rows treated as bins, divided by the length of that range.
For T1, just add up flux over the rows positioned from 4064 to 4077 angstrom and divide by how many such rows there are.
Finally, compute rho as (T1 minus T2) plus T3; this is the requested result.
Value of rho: 21.9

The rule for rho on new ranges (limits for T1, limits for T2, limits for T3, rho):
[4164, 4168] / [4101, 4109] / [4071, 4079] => 17.3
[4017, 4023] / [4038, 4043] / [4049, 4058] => 20.4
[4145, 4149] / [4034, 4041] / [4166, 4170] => 18.0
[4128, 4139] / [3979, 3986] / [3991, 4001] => 18.2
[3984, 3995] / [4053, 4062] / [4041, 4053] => 20.1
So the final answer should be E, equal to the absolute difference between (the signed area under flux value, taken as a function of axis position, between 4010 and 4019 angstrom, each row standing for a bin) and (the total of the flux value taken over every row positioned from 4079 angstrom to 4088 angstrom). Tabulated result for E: 79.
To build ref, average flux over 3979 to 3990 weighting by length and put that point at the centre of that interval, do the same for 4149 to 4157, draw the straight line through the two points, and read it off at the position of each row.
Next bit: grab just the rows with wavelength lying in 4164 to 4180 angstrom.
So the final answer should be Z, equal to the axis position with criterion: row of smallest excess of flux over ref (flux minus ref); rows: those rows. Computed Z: 4167.06 angstrom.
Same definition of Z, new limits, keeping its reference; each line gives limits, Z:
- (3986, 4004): 3988.68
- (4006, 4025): 4008.94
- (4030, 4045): 4033.01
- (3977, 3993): 3988.68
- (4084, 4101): 4085.35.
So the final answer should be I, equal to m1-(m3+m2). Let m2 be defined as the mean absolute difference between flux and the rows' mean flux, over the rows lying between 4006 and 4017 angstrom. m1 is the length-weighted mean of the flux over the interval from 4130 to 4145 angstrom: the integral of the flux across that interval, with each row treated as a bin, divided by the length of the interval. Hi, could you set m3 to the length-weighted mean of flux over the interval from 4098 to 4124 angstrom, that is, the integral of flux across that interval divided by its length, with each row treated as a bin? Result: -4.7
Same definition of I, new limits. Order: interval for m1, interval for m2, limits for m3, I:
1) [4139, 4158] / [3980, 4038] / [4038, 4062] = -2.2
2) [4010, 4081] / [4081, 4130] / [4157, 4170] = -0.5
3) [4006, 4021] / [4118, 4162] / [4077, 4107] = -4.5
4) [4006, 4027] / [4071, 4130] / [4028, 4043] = -1.8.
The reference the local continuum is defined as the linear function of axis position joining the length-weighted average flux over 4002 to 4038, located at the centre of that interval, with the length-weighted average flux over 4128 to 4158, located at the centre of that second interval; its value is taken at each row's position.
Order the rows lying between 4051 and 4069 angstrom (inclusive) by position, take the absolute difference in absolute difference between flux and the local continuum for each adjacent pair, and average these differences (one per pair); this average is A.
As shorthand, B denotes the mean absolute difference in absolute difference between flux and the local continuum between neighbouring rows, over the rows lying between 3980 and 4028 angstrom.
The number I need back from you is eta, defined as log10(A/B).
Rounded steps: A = 0.88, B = 0.7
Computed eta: 0.1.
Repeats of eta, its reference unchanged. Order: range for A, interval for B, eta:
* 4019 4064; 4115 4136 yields -0.1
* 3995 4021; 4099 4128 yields -0.4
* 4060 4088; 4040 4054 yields 0.1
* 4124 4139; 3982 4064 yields 0.4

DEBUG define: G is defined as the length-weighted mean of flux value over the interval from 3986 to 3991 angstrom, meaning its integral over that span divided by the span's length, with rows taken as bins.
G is 20.0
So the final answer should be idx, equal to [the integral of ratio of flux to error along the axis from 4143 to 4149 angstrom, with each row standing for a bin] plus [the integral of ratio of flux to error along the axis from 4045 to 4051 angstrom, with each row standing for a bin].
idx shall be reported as 168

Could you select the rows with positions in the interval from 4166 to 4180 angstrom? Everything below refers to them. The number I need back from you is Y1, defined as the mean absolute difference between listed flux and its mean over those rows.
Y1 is 1.3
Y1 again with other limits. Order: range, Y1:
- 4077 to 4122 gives 1.9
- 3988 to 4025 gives 0.8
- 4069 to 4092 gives 1.2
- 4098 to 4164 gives 2.1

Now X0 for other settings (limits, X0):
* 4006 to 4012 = 19.6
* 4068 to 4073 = 22.3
